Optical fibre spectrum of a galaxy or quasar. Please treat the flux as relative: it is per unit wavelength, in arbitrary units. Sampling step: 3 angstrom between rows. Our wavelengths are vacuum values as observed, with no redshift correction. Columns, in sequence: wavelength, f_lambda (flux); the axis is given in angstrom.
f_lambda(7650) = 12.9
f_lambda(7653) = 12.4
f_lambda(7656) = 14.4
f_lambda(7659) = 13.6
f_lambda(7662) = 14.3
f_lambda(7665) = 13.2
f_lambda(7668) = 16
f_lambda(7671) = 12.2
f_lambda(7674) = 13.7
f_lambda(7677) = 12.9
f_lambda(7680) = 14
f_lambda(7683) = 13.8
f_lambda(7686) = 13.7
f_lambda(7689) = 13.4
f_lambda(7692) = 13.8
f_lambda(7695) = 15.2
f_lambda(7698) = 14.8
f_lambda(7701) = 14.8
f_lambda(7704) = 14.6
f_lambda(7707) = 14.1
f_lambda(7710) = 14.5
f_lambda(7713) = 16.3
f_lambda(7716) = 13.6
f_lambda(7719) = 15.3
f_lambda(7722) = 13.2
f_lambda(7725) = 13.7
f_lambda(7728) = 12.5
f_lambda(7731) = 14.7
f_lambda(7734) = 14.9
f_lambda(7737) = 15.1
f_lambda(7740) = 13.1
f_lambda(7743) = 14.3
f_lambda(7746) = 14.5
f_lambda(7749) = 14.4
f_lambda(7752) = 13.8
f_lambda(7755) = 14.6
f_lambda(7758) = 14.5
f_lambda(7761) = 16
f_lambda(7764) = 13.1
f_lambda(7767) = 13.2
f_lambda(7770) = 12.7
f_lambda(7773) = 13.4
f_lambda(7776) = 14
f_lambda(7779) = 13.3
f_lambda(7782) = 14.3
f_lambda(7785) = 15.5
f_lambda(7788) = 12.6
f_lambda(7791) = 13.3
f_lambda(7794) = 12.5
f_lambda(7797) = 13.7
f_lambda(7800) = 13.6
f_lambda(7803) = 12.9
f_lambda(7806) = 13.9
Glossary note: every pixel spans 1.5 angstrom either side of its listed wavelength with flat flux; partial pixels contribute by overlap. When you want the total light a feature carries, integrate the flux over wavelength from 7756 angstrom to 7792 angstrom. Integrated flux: 498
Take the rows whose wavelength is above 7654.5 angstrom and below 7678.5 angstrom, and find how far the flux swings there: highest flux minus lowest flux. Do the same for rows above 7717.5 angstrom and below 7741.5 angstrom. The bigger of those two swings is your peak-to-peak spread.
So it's 3.80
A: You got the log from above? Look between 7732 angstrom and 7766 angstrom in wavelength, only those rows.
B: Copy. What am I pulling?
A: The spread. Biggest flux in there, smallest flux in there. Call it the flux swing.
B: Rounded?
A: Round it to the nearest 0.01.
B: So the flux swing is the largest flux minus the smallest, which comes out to 2.90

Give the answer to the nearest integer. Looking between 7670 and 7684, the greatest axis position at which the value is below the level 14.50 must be 7683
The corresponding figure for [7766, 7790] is 7788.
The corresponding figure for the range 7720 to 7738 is 7728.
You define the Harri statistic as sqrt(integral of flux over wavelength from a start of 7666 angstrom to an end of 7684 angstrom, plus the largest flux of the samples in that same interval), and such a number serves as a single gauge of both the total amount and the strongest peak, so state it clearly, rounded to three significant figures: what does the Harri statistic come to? 16.2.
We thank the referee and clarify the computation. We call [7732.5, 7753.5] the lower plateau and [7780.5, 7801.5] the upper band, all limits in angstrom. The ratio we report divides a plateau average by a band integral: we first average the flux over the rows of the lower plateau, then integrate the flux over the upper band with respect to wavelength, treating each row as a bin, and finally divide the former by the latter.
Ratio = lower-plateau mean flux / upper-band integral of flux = 0.050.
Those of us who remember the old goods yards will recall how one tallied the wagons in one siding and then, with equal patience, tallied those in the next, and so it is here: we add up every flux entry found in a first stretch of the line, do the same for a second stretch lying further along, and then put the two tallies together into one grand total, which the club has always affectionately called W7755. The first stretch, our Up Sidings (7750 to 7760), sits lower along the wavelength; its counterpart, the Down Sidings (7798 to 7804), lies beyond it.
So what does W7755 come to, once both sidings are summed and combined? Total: 69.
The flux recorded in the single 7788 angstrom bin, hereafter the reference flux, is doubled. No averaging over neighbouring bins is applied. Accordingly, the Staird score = 25.2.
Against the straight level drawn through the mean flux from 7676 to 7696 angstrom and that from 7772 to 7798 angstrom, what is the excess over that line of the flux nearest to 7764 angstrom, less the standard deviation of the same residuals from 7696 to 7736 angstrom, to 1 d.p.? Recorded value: -1.5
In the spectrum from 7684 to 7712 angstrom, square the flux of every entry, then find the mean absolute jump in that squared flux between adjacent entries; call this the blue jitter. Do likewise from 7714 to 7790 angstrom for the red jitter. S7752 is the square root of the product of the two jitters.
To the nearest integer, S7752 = 20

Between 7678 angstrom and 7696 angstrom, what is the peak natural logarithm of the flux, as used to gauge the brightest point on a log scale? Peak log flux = 2.72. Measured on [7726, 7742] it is 2.71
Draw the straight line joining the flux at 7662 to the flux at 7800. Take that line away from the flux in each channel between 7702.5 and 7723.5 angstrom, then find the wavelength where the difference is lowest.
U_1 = 7722 angstrom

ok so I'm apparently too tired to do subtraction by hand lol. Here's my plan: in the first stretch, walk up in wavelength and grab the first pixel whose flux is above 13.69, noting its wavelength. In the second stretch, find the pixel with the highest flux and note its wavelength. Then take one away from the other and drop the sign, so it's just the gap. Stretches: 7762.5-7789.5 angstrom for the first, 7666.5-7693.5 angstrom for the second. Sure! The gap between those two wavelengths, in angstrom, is 108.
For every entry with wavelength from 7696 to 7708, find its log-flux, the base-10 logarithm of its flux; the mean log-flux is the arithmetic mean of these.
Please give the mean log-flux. 1.16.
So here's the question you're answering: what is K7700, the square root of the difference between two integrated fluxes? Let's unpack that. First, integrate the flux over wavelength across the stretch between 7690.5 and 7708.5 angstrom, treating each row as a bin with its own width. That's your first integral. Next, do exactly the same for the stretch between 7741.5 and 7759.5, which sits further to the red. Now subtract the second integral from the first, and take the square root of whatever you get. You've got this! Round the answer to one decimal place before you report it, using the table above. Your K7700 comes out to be 1.9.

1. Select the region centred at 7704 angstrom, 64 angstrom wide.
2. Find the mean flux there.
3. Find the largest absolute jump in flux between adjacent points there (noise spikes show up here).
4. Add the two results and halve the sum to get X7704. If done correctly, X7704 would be 8.43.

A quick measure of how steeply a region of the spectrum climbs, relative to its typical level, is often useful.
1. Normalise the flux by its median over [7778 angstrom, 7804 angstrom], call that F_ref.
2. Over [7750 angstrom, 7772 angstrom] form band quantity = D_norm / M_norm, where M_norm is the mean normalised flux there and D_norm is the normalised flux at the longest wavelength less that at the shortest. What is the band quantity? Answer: -0.08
